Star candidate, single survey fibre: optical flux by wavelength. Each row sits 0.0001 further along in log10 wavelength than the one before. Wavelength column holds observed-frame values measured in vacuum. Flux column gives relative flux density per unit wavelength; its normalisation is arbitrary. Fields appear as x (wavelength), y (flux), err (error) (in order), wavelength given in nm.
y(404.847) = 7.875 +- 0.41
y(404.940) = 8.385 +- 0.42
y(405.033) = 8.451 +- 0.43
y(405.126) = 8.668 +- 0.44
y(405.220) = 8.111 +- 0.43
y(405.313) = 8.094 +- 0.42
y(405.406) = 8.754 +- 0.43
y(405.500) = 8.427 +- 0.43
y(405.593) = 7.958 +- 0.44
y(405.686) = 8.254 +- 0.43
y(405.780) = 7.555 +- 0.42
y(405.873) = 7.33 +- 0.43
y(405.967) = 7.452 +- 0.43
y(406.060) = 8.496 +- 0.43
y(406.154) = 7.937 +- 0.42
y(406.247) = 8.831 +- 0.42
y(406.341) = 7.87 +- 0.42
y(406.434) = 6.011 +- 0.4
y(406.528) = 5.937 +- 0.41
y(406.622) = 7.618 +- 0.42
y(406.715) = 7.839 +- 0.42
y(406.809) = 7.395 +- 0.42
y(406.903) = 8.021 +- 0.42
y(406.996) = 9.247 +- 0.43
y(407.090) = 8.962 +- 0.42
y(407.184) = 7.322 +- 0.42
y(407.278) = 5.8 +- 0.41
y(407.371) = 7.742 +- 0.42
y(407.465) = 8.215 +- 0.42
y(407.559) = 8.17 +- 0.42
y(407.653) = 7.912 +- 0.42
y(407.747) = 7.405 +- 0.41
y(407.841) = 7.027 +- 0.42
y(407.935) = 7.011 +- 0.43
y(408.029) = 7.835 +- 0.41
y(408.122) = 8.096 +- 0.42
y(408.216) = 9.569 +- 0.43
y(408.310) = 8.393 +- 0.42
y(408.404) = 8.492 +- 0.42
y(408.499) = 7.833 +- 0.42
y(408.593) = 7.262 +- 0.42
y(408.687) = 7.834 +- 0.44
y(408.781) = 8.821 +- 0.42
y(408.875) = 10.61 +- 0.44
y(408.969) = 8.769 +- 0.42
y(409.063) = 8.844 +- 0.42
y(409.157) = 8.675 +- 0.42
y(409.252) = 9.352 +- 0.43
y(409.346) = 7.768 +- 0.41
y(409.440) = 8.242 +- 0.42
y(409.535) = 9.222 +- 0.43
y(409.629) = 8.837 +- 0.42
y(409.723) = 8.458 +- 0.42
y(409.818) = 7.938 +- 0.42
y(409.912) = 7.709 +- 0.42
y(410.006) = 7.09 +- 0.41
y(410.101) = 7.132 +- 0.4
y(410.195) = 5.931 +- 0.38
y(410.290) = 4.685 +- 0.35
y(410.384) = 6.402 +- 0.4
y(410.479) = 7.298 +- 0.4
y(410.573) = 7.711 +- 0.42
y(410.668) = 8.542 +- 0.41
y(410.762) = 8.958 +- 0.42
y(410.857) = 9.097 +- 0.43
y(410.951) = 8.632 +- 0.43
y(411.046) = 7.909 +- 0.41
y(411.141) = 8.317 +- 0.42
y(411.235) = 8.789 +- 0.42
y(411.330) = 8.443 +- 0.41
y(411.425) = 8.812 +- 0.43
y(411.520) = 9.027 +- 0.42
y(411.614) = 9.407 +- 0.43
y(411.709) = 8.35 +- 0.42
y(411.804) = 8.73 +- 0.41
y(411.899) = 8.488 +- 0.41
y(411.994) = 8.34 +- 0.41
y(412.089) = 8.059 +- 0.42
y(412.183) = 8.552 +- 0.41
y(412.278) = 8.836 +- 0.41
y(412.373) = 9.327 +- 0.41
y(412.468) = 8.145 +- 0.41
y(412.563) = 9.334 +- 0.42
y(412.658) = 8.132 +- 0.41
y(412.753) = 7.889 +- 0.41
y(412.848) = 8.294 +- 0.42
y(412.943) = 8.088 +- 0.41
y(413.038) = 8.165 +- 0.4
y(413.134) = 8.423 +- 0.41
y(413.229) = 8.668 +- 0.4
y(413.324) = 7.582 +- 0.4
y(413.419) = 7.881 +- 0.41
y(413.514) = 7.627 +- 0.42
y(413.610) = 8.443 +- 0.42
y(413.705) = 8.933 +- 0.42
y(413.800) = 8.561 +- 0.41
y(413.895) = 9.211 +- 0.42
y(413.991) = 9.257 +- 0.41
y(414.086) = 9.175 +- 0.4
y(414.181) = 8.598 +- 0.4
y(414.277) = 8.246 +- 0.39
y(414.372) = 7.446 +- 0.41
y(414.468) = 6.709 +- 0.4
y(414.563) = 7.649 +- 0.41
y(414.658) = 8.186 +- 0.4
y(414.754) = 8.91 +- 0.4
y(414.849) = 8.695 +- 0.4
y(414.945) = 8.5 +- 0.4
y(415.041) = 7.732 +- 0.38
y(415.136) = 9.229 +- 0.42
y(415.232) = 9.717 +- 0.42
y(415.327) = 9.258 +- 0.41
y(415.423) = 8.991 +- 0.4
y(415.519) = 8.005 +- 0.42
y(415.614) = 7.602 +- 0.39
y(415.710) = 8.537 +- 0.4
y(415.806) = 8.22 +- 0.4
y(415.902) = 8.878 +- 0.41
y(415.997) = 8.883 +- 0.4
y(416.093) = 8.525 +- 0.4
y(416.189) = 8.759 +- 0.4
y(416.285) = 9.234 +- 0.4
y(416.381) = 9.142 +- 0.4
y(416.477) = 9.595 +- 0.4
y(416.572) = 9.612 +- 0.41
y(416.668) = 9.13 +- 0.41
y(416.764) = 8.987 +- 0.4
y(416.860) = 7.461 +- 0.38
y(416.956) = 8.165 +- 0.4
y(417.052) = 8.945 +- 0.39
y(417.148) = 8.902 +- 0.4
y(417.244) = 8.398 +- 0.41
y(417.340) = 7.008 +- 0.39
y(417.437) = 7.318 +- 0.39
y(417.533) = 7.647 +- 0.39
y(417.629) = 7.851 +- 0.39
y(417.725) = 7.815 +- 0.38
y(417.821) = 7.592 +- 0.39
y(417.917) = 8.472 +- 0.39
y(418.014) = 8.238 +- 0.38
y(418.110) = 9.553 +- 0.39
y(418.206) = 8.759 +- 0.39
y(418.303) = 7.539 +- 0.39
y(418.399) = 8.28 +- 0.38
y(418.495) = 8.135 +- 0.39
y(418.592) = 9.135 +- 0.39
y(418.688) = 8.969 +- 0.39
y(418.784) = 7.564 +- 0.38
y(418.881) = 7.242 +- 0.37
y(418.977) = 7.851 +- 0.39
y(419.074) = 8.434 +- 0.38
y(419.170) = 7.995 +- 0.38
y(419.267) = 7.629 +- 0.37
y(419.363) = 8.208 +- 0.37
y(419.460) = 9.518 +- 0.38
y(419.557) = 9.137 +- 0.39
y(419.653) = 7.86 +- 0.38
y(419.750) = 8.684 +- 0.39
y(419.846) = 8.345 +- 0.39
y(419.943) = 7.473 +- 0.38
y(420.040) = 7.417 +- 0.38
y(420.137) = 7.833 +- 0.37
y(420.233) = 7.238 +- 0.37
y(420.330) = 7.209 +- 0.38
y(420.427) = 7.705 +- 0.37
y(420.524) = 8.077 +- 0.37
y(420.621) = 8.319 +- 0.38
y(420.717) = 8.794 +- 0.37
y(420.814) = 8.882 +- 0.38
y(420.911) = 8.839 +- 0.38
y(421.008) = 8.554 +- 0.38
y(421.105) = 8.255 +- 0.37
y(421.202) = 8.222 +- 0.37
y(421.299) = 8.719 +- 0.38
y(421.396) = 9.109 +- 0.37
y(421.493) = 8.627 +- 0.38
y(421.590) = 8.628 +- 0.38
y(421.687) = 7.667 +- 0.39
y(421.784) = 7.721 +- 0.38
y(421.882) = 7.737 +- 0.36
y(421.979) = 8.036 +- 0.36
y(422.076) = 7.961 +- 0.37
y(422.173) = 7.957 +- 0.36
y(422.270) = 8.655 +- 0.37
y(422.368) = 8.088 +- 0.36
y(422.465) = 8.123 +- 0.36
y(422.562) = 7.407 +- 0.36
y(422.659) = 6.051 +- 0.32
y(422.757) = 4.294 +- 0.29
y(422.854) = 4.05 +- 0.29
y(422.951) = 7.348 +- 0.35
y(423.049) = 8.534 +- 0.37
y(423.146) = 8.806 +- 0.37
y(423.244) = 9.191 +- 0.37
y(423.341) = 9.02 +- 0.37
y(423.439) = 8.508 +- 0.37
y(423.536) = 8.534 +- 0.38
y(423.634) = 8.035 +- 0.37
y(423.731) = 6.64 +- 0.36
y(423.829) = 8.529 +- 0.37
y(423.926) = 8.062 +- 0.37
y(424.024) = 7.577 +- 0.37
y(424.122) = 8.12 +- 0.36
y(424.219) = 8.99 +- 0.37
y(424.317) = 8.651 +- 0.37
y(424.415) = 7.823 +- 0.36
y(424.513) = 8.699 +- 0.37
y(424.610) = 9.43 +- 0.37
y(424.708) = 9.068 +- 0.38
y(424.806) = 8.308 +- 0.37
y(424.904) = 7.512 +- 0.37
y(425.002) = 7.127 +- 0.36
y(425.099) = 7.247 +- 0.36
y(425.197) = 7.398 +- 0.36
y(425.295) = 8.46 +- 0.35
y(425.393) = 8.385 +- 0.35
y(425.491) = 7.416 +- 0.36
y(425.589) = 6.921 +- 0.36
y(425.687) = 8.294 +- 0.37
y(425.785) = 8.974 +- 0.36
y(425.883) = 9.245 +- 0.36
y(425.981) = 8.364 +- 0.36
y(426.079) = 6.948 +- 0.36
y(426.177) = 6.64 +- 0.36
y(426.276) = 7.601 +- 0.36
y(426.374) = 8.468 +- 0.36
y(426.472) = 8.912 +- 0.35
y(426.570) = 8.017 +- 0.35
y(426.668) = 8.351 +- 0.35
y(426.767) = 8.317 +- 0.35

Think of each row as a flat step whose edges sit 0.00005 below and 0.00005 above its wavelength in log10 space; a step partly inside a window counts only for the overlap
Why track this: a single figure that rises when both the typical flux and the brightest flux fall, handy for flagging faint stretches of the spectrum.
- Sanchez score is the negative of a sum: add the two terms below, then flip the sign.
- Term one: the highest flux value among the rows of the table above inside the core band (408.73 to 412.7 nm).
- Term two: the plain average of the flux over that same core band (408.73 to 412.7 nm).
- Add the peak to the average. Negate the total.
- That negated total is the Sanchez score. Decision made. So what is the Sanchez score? -18.94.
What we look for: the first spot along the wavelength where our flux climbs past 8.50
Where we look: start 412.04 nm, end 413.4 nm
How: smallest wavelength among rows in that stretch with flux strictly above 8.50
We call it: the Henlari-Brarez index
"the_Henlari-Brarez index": 412.183 nm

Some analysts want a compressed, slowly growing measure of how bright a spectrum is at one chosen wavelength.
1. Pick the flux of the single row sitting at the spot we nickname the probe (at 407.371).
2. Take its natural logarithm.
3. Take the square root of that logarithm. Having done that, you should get 1.43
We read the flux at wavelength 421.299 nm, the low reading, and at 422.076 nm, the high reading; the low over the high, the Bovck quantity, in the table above 1.10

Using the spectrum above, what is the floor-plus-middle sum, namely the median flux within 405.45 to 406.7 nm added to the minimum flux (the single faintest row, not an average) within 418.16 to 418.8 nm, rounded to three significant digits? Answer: 15.4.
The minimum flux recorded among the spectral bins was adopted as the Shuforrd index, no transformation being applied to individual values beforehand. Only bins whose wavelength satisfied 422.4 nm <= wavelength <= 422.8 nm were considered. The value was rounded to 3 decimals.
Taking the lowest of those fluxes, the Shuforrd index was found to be 4.294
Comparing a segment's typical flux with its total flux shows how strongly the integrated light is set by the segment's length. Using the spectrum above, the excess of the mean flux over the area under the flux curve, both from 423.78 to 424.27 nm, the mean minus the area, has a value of 4.2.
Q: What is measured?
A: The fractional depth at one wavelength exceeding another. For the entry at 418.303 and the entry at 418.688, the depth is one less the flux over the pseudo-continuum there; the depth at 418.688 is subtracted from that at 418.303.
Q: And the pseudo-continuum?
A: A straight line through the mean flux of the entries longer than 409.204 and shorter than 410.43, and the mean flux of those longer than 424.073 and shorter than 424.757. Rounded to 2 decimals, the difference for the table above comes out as 0.17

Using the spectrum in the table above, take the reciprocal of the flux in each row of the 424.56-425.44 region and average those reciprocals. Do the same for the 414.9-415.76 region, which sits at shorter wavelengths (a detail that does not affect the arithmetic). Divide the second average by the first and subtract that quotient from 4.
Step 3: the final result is 3.06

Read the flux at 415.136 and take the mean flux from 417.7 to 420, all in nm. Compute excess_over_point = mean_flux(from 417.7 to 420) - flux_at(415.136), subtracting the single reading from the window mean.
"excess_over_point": -0.96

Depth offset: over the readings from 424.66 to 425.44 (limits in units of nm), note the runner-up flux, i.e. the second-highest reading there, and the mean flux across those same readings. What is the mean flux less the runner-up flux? -0.52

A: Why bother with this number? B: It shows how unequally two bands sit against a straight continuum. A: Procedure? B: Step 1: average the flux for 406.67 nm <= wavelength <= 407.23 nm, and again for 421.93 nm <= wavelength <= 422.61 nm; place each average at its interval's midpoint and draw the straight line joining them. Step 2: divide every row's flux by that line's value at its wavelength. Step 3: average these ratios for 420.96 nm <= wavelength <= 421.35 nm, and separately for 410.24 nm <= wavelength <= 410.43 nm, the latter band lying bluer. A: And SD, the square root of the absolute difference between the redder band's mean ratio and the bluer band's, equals 0.60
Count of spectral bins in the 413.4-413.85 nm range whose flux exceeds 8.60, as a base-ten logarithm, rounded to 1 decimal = 0.0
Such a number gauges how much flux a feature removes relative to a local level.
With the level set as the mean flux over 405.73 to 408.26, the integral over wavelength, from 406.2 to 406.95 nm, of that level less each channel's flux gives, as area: 0.21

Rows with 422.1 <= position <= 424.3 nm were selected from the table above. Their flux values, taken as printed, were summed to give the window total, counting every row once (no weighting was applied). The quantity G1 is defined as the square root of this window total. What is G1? 13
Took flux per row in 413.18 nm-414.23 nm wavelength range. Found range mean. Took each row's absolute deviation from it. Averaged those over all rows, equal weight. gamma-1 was 0.5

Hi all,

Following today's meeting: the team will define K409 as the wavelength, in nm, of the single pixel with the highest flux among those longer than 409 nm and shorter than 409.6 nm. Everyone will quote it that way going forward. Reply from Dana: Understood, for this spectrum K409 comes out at 409.252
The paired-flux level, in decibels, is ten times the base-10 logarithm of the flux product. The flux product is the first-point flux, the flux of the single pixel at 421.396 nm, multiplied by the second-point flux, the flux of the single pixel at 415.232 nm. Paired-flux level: 19.5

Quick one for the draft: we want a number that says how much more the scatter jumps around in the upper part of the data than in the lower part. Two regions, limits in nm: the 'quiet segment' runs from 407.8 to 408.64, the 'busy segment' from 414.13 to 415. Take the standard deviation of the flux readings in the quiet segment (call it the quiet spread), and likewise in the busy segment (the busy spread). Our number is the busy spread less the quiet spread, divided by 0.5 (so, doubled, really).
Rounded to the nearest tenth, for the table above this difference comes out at -0.2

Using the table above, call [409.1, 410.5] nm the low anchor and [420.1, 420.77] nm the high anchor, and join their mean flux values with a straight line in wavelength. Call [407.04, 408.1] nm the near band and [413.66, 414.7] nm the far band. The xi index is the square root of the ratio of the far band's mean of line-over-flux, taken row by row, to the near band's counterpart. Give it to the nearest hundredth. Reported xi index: 0.96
